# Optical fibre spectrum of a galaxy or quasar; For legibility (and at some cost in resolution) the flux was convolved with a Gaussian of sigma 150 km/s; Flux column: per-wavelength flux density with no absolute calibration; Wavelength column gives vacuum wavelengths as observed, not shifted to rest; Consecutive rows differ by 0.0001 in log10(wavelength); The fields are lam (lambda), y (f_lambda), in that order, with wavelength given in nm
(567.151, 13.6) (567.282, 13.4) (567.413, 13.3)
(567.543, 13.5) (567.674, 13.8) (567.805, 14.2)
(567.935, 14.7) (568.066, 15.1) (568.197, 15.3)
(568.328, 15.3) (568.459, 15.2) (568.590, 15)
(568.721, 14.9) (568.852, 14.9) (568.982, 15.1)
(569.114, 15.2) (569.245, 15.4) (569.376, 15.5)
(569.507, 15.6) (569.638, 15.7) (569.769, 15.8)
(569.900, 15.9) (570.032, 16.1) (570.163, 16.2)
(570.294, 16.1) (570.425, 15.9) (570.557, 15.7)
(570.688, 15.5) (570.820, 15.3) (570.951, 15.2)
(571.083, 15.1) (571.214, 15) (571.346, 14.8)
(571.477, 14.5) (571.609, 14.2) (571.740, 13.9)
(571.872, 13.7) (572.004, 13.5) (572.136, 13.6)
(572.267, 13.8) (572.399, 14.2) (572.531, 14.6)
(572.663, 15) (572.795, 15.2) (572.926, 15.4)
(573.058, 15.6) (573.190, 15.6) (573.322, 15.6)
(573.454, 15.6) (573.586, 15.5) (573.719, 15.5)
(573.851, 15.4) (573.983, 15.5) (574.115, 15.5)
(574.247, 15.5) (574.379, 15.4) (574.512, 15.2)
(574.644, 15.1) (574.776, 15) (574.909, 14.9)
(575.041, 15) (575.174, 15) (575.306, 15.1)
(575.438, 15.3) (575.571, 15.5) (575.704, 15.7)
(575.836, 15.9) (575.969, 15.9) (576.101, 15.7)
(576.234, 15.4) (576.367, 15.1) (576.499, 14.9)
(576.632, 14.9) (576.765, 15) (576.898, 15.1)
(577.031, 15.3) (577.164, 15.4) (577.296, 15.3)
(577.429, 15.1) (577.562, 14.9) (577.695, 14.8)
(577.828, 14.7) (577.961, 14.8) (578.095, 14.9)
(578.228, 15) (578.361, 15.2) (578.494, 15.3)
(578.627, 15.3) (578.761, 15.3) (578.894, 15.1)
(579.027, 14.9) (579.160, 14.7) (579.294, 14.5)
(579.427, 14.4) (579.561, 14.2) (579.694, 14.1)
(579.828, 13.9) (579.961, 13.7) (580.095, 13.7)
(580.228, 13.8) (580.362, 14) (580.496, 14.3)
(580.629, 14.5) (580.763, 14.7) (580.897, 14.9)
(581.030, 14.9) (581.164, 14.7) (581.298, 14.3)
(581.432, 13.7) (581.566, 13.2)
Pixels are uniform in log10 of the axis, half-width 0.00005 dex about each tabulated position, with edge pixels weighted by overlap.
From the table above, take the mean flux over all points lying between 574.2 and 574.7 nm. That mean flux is 15.3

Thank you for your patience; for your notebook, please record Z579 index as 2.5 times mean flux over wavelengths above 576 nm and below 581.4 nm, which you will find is 36.9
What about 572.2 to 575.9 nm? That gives 38.1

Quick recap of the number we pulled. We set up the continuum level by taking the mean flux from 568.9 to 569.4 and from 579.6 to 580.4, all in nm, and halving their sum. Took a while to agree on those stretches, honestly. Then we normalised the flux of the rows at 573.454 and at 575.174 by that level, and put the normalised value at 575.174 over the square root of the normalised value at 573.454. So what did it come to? 0.99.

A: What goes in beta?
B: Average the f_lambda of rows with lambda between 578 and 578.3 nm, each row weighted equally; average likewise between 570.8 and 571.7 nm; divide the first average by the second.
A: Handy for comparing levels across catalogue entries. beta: 1.01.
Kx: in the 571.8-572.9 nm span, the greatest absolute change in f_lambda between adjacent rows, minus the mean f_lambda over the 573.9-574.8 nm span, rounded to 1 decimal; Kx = -14.9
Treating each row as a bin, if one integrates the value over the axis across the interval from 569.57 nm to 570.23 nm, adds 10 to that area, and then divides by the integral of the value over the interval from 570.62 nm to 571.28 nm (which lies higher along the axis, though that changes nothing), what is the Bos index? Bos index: 2.04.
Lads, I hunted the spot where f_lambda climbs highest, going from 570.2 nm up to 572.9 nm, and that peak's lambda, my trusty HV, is 570.294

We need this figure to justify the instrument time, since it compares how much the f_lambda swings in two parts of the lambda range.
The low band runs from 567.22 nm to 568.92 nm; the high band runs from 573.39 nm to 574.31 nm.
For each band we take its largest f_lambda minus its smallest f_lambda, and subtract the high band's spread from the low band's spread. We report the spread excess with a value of 1.80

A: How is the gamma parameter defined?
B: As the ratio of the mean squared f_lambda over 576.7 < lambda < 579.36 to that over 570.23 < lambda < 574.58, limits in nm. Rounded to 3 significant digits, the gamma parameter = 0.998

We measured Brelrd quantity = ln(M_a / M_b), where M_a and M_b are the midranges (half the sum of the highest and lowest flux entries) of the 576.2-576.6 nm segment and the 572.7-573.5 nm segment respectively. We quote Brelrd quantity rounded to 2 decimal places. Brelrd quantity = -0.02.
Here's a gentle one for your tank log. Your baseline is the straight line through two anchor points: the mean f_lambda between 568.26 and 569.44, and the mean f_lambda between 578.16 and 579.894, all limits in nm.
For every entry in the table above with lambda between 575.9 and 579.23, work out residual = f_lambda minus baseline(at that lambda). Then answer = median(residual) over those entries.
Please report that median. 0.25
